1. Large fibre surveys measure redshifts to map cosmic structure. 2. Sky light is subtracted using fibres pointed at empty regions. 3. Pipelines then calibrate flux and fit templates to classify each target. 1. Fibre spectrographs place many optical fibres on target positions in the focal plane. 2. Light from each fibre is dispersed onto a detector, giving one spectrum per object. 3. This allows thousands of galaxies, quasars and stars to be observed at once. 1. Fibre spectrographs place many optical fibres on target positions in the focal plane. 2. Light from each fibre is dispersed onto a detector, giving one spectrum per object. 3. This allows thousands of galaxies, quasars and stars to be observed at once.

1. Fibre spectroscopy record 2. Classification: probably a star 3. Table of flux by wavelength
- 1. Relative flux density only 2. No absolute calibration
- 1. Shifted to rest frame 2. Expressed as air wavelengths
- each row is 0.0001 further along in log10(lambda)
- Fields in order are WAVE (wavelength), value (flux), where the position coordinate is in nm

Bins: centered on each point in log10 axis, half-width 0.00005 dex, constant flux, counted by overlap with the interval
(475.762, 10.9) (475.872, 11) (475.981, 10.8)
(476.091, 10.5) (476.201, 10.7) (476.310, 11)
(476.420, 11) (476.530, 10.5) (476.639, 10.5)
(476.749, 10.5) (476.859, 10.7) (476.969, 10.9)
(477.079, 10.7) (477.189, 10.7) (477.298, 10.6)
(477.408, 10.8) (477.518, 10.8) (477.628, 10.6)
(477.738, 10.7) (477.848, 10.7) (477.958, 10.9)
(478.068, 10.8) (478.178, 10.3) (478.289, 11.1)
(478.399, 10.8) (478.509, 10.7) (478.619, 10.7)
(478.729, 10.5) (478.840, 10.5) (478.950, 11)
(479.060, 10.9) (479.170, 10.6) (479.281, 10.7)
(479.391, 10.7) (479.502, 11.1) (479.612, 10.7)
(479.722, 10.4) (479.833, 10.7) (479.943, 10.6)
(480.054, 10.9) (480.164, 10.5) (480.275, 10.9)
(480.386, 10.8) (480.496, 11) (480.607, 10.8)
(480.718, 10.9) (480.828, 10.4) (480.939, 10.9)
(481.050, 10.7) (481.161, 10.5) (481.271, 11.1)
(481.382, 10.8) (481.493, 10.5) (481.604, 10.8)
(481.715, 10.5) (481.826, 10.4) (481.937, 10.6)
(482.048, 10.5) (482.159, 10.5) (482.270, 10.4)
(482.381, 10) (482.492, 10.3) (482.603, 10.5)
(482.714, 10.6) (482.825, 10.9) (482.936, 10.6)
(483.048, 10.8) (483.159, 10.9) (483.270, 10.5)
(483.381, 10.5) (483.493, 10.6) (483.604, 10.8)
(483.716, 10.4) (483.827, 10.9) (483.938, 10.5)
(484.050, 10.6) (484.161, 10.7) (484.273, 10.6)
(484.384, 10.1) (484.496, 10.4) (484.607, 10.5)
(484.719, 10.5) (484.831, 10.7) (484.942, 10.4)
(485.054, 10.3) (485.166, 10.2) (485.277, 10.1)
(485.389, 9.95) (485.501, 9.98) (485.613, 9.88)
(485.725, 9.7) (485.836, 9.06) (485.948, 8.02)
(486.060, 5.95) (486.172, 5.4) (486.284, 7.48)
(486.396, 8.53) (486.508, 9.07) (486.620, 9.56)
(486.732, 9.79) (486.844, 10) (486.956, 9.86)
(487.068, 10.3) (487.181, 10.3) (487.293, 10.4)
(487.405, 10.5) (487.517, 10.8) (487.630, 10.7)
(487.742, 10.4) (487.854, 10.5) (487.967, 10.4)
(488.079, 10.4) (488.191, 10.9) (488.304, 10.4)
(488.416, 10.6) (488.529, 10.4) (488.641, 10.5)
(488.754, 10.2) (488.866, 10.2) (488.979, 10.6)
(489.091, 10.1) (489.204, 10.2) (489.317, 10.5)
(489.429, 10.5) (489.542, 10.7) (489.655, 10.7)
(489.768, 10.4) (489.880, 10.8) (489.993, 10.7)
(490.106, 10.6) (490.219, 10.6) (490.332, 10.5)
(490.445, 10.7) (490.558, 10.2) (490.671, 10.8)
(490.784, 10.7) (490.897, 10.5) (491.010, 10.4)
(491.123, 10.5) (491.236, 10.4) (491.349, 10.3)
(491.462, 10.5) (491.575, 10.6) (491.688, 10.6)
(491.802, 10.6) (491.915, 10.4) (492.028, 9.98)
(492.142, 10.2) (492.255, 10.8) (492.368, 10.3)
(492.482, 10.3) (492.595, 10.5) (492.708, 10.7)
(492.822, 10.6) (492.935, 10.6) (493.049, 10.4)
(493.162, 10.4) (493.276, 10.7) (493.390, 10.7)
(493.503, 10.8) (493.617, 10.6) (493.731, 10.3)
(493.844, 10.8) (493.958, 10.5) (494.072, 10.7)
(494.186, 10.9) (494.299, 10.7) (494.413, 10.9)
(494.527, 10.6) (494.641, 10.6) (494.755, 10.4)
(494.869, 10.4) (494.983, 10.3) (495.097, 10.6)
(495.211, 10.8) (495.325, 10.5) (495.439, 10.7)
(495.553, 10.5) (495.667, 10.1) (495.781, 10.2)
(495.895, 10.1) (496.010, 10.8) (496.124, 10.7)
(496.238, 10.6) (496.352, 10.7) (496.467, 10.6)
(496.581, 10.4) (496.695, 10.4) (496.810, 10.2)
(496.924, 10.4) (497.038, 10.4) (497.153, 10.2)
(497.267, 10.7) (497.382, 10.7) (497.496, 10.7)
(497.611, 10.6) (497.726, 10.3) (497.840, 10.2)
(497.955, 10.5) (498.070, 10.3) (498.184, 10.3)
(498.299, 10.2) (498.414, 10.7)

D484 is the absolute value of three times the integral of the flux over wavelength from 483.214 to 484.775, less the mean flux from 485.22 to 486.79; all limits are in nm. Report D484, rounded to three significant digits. 40.6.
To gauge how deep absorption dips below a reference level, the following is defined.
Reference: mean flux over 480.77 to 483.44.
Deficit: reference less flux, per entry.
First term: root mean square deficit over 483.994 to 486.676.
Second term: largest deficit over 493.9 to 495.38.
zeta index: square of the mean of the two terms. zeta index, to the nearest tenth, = 1.1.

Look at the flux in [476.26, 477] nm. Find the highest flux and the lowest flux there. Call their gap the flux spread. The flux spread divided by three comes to 0.17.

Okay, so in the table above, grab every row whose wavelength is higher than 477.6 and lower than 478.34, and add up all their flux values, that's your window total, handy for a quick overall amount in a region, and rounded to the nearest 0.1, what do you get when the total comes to 75.1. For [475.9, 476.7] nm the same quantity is 75.0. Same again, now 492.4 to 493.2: 73.5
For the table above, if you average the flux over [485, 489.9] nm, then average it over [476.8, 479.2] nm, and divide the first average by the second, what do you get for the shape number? 0.922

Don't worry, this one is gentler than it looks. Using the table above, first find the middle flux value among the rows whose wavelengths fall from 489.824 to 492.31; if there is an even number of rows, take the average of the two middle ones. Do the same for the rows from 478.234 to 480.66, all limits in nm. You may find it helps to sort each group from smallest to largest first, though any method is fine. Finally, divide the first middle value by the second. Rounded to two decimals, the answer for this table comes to 0.99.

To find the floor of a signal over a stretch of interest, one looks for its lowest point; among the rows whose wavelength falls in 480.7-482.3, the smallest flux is 10.4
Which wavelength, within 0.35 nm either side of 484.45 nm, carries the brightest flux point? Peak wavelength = 484.161 nm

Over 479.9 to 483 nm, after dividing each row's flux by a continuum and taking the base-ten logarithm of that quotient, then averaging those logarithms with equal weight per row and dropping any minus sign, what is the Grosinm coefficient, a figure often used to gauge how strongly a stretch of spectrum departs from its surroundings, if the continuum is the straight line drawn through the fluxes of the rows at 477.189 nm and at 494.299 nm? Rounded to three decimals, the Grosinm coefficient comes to 0.003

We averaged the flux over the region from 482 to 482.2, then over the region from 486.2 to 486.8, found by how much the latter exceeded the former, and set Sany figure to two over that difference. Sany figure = -1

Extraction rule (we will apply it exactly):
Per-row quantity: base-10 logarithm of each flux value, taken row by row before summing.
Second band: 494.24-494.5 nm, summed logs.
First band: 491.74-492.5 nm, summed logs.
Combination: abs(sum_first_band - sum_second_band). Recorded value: 5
